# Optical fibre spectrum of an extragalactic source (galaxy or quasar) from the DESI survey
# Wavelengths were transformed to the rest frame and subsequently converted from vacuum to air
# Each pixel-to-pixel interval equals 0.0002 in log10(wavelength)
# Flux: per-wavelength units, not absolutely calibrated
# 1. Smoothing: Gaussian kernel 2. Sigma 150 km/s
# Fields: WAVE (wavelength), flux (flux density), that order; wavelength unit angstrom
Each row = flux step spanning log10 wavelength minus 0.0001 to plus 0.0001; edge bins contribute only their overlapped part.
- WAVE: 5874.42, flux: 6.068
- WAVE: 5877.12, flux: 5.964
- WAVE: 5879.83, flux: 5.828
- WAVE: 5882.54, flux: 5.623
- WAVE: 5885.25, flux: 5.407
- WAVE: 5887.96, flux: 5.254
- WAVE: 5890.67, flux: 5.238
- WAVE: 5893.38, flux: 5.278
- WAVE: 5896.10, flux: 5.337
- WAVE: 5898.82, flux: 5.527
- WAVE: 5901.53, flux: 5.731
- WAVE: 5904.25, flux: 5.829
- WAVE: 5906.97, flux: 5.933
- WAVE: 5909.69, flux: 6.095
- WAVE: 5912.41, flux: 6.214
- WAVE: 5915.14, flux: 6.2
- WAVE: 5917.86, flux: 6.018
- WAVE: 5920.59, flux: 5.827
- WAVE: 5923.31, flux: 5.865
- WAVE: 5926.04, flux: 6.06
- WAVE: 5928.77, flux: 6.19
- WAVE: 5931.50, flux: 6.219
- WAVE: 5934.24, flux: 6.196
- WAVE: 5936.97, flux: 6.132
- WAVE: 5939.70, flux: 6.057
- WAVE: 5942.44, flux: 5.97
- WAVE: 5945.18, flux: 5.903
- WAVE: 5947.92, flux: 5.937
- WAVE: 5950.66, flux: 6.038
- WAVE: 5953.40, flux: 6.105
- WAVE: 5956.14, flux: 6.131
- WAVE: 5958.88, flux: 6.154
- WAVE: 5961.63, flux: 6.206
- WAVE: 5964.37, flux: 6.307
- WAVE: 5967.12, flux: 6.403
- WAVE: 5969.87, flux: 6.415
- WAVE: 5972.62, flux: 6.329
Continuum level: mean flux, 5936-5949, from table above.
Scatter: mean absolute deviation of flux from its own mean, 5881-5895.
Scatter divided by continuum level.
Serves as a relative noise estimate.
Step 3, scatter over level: 0.0207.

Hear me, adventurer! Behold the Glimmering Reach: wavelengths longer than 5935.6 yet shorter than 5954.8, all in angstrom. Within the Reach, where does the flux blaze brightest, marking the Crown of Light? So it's 5936.97 angstrom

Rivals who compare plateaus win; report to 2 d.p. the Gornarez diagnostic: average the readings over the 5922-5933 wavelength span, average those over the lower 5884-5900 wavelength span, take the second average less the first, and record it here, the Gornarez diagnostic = -0.74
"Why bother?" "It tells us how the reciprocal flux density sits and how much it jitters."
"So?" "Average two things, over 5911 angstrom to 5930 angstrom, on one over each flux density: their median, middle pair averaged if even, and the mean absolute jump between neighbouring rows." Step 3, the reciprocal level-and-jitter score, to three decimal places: 0.084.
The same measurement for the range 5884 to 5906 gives 0.095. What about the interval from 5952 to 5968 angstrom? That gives 0.082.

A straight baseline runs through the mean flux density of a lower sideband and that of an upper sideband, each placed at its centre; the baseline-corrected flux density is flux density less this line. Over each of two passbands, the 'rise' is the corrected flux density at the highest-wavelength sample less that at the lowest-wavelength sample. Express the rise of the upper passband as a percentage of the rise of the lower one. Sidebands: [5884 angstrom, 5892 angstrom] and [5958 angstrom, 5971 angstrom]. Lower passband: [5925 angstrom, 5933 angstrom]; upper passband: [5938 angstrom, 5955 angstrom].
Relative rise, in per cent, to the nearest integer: -149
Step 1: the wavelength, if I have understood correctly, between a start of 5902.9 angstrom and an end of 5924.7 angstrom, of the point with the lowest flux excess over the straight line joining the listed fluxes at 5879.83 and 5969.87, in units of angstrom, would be 5920.59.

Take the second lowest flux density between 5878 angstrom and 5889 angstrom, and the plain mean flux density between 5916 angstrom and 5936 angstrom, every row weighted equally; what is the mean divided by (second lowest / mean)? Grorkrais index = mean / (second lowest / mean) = 6.8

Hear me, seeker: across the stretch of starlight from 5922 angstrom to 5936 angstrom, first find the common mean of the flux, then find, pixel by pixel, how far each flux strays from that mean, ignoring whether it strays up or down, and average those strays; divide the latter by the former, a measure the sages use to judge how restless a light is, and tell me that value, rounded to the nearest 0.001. 0.019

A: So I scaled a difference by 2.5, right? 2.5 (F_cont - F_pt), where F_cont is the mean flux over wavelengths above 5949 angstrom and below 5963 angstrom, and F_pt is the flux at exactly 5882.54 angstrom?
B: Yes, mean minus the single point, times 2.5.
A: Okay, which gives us 1.3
